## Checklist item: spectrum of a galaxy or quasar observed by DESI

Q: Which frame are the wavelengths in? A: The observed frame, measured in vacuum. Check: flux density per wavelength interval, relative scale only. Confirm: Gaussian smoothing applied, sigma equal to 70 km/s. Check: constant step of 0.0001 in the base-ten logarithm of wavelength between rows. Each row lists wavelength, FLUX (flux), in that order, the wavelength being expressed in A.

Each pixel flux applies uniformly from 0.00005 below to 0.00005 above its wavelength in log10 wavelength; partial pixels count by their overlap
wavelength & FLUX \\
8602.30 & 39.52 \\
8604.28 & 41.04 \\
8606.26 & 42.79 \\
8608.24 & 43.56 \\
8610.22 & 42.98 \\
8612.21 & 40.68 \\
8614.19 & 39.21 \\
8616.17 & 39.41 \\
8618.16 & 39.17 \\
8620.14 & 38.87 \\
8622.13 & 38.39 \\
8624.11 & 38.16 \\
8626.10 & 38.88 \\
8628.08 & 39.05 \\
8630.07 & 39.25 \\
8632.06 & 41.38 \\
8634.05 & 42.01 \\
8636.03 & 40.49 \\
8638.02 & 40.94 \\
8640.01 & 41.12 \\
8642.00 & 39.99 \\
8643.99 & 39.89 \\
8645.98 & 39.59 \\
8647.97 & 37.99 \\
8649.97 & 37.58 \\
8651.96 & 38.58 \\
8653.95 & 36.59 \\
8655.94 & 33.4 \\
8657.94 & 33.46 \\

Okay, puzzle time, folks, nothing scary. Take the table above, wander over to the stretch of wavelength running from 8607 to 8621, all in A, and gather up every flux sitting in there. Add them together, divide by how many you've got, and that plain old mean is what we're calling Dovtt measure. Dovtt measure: 40.6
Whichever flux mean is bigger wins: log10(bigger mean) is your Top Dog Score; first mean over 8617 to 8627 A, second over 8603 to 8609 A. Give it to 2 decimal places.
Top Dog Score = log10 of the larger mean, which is 1.63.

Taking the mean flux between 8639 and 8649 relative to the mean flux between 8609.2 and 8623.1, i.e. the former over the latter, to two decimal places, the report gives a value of 1.00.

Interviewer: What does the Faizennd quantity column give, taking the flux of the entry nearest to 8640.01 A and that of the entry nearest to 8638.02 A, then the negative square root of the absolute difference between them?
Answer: -0.42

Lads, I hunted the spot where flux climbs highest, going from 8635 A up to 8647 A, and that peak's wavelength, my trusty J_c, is 8640.01 A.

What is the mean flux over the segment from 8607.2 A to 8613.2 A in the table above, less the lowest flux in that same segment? 1.7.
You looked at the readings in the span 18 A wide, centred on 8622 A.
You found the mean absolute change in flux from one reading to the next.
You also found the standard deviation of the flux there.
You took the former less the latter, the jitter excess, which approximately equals -0.1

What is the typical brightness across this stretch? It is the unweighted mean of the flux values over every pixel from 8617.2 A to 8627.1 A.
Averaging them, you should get 38.7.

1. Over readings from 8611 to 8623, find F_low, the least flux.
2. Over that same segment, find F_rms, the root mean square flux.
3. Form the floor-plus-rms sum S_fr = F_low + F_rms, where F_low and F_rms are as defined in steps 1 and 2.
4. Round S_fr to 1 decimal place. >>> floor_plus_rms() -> 77.7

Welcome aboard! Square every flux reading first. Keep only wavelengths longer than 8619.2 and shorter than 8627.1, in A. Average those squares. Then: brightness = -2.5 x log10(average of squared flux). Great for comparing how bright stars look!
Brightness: -7.93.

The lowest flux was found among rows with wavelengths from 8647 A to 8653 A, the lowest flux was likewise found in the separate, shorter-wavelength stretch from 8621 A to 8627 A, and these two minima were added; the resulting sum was 76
